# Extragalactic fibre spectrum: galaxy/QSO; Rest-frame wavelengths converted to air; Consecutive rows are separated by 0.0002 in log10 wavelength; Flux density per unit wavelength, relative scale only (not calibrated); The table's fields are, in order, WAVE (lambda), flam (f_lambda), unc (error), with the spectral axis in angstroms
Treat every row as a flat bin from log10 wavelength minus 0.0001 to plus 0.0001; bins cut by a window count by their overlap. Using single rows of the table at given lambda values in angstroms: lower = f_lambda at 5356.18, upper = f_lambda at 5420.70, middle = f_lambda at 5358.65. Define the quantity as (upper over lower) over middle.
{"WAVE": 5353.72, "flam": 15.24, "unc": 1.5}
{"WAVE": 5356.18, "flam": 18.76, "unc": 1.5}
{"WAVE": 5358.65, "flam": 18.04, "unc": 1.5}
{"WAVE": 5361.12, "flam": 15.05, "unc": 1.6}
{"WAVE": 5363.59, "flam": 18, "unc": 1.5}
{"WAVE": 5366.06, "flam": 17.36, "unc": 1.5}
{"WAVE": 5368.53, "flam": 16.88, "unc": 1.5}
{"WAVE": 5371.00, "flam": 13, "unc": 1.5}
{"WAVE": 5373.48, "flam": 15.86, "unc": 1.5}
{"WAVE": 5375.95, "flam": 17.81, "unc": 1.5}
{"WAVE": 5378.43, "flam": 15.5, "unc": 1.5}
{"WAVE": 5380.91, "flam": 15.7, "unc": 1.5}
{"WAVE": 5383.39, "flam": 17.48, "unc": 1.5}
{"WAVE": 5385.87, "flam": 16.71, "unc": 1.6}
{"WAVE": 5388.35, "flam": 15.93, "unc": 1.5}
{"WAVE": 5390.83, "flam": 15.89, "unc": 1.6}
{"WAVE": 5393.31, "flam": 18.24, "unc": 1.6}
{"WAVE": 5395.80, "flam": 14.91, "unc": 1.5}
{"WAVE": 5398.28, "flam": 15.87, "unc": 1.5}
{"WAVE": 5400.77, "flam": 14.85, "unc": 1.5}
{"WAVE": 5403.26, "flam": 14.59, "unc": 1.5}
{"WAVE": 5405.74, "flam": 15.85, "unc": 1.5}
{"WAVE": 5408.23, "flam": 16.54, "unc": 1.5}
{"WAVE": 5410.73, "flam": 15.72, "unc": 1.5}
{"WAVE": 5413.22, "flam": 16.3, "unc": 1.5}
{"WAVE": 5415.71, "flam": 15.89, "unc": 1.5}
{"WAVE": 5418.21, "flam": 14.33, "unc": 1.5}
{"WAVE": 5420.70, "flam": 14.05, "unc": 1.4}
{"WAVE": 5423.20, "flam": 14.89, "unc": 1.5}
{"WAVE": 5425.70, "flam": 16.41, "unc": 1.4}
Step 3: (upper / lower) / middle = 0.042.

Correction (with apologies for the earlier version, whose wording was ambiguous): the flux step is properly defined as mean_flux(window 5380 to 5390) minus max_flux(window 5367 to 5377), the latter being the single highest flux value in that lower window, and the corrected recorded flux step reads -1.4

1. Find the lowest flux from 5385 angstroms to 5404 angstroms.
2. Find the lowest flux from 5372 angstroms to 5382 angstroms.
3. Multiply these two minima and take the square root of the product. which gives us 15.0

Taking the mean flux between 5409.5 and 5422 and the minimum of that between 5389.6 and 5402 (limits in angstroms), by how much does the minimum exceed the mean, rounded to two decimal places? -0.41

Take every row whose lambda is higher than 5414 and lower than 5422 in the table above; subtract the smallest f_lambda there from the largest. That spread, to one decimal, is 1.8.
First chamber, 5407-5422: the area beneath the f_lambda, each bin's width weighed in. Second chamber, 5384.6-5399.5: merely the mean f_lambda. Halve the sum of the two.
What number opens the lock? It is 124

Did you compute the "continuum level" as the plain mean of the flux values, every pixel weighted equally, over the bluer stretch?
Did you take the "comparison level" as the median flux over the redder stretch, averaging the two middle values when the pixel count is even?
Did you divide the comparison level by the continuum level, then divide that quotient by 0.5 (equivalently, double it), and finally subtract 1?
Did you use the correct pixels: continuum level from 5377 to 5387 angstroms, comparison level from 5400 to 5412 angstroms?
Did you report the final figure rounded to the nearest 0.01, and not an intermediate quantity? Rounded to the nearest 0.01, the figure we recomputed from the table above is 0.92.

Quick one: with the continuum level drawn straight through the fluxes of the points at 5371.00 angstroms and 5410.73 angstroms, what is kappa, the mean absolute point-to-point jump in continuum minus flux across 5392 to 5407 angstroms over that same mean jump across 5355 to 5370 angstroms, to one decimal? 0.8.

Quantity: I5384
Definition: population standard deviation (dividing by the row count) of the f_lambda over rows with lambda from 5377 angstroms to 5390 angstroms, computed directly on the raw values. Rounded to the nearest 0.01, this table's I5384 0.73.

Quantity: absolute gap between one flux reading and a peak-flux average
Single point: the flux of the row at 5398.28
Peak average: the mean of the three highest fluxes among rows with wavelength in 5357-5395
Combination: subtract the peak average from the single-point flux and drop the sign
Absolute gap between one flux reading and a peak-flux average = 2.2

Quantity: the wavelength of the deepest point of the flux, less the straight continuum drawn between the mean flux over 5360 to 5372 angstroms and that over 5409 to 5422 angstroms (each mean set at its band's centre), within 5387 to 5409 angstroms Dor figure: 5403.26 angstroms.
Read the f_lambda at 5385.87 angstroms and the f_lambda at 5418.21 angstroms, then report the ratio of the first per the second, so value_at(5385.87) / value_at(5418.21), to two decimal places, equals 1.17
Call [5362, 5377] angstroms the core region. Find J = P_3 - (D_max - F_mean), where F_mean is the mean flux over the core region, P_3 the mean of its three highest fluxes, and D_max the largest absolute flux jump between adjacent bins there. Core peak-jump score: 30.3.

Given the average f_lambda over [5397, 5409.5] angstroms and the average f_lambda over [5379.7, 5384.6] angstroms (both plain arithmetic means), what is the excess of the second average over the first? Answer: 1.05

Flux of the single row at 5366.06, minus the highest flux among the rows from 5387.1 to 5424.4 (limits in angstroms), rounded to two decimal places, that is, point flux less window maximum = -0.88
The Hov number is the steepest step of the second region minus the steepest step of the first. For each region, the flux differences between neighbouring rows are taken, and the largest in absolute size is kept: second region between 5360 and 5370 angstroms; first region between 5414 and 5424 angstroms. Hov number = 1.39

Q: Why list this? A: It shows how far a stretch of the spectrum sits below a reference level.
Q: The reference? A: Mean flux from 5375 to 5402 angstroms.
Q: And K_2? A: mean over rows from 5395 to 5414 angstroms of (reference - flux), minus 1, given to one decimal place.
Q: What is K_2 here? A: -0.3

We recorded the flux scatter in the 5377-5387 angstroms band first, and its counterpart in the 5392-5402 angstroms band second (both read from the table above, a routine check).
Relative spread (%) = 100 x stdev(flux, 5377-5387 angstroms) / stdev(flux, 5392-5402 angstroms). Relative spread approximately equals 58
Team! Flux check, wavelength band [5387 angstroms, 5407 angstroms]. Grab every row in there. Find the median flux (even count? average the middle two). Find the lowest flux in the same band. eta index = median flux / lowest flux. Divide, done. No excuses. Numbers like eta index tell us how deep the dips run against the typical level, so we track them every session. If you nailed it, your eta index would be 1.09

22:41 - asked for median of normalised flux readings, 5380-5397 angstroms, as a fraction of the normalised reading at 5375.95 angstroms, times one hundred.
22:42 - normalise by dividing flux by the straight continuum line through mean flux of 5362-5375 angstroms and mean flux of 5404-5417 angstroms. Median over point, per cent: 90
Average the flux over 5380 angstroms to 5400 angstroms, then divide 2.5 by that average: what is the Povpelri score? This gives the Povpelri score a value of 0.153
